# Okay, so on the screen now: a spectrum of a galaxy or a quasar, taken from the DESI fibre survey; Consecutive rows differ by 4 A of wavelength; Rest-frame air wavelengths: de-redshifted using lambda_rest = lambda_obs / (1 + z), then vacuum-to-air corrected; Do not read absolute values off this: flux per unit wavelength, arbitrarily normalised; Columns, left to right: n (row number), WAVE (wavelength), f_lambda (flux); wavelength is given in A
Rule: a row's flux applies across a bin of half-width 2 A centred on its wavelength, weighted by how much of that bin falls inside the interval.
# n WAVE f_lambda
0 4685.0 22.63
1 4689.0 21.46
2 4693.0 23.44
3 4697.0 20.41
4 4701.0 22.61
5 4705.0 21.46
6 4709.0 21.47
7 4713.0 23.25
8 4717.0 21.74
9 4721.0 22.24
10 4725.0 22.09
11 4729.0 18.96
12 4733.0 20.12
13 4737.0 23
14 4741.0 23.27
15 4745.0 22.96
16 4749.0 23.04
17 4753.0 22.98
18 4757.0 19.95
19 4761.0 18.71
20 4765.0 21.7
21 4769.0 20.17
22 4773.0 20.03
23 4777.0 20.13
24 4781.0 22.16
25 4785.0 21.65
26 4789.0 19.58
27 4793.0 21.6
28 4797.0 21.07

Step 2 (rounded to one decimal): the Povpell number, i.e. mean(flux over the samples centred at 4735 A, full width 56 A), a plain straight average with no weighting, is 21.7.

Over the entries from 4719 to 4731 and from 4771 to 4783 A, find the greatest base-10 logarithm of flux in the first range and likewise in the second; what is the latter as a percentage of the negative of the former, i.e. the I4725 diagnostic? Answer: -99.9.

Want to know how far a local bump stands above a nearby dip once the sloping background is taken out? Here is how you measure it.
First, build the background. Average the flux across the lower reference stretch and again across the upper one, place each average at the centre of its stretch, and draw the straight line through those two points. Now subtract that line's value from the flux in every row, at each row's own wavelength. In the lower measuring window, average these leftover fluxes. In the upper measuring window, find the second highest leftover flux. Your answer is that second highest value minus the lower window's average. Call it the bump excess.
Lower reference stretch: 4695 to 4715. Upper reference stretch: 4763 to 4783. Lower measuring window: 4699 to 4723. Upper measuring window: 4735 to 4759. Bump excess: 1.5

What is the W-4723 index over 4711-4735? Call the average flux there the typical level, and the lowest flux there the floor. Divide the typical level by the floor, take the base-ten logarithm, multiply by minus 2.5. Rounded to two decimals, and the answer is -0.13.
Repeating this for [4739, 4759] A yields -0.13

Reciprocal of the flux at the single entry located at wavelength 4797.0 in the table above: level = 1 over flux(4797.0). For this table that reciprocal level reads 0.047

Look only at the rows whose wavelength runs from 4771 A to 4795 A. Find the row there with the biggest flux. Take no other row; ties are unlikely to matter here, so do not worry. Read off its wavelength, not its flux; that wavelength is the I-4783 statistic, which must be 4781.0 A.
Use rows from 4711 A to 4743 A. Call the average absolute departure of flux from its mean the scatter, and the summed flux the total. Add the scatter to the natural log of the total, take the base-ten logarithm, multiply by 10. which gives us 8.0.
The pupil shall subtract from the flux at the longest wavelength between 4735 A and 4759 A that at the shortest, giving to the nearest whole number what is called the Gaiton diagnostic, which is -3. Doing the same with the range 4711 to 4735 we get -3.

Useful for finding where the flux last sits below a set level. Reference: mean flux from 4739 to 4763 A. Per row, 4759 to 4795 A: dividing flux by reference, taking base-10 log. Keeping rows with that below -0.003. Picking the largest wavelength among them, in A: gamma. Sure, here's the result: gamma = 4793.0 A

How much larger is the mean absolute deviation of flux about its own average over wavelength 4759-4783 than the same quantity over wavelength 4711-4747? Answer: -0.16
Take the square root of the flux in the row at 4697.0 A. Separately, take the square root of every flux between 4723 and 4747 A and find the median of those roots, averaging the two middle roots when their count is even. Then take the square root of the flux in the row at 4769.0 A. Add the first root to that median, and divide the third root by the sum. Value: 0.485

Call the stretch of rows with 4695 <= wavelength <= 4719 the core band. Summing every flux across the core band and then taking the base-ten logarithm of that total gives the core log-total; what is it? 2.12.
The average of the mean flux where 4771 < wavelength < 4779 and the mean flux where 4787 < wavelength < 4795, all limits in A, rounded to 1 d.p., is 20.3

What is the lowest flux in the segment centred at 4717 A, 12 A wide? 21.74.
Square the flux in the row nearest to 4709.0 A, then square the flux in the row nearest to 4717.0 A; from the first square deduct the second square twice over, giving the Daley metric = -484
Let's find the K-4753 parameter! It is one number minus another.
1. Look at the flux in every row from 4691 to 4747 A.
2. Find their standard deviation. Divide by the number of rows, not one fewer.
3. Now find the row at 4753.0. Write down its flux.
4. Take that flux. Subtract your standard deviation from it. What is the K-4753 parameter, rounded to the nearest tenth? 21.7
